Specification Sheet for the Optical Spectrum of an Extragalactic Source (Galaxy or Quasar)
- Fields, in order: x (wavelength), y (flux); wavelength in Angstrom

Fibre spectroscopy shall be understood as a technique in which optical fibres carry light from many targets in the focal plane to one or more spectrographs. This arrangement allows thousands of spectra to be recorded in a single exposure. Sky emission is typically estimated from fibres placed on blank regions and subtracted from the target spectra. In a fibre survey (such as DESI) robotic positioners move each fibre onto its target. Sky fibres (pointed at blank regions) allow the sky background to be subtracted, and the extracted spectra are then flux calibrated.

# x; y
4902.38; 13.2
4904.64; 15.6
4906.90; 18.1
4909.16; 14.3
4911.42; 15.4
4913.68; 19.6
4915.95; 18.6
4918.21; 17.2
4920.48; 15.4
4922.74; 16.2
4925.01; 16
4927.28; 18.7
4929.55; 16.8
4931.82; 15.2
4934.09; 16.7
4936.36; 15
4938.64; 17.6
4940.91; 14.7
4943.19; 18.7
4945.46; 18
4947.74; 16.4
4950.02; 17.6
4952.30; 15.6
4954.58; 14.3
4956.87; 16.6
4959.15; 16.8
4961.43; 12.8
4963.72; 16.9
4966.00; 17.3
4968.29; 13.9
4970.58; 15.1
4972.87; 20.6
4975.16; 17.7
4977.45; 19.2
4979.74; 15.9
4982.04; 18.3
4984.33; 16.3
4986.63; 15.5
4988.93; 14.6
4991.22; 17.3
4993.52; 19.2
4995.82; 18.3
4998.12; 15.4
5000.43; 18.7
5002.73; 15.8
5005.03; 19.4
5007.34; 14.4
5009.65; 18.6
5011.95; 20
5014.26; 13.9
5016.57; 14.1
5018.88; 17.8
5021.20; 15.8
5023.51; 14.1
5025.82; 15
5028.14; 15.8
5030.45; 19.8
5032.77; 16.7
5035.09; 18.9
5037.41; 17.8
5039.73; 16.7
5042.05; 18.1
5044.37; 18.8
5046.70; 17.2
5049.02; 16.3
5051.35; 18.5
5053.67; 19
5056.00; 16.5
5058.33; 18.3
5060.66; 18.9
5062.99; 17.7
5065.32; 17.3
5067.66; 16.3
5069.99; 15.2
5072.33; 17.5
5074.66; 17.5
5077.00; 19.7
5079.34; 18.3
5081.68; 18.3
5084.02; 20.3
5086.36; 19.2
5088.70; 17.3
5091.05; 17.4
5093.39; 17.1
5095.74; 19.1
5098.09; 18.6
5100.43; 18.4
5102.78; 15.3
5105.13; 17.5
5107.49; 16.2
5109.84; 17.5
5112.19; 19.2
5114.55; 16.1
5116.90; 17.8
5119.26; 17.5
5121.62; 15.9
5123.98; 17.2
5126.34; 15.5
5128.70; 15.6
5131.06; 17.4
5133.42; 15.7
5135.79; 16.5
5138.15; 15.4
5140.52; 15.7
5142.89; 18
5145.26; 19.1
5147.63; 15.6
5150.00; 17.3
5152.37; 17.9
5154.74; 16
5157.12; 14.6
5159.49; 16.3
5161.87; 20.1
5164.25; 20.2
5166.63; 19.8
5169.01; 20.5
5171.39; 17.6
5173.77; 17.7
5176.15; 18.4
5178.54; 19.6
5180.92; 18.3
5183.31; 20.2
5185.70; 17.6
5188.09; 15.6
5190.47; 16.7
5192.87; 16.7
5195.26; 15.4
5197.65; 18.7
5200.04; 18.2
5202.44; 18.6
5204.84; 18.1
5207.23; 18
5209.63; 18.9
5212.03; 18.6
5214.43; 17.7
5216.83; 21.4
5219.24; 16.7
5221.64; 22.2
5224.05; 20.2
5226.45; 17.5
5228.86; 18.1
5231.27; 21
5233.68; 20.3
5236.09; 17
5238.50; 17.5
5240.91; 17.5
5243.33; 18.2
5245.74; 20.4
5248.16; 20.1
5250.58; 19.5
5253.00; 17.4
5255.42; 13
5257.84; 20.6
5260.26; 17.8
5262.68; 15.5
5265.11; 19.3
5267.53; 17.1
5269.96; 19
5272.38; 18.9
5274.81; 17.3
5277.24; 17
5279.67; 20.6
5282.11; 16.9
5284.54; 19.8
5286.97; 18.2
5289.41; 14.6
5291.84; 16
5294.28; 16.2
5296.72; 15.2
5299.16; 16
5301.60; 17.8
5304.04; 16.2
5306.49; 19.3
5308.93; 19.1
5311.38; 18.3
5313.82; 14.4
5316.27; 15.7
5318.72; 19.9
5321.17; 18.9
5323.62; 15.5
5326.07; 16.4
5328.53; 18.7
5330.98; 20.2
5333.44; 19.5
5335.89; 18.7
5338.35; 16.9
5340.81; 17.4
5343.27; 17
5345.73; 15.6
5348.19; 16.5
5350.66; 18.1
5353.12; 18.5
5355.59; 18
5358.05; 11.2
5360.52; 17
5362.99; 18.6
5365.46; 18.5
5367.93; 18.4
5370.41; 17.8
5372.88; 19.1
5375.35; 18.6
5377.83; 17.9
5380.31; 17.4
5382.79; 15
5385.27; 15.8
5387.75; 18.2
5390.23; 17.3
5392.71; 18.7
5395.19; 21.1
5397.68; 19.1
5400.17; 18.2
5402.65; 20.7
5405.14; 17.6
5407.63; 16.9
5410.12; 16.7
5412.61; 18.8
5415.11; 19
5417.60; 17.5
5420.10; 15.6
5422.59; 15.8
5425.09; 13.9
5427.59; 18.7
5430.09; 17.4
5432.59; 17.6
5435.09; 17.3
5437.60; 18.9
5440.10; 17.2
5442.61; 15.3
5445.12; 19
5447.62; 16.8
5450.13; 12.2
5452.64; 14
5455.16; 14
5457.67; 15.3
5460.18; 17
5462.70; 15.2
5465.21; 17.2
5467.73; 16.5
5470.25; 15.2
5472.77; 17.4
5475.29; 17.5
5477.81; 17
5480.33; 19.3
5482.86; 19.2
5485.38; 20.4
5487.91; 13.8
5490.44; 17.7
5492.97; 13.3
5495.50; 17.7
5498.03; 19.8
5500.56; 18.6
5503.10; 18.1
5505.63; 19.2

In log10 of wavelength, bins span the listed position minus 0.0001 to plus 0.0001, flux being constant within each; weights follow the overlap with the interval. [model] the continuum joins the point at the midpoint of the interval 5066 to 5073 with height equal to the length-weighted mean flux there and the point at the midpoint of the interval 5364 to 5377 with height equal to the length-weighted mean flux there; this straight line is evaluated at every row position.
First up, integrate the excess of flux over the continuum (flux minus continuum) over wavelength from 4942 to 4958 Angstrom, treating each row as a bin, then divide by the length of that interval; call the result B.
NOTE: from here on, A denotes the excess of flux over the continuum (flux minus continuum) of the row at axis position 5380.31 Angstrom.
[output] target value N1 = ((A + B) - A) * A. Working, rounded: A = -1.13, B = 1.3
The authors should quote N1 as -1.5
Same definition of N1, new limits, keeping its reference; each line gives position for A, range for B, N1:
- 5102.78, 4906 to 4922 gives -2.1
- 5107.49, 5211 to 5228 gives -0.7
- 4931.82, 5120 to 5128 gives 0.1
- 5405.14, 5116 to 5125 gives -0.5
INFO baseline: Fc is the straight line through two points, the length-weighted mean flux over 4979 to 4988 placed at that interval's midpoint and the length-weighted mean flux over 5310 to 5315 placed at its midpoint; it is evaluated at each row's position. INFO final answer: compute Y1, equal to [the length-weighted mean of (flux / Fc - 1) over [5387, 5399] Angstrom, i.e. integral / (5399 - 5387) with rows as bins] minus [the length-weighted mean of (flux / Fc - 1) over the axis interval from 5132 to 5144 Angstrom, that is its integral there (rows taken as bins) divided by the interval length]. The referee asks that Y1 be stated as 0.160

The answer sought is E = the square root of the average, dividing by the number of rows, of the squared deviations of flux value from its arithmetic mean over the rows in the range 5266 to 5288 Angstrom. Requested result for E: 1.27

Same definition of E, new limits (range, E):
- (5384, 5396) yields 1.75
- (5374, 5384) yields 1.35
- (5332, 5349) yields 1.23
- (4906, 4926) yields 1.64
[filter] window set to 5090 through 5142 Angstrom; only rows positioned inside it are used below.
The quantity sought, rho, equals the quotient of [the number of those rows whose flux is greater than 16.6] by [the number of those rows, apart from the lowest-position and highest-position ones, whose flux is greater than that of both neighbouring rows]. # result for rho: 1.7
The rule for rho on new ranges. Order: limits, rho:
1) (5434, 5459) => 2.5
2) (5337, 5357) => 3.0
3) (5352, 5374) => 8.0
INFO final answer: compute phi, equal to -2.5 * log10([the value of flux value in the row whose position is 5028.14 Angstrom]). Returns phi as -3.00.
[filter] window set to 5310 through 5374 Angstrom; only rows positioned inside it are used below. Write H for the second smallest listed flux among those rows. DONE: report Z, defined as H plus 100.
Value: 114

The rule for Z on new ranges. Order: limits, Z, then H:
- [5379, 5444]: 115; 15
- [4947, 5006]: 114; 13.9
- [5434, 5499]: 113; 13.3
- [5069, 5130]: 115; 15.3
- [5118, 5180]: 115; 15.4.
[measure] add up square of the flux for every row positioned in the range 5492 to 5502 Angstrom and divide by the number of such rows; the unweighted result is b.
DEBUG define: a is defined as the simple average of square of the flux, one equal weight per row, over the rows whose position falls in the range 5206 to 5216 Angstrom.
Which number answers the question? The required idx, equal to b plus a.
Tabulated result 642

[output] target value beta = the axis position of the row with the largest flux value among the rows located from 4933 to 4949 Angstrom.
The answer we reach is 4943.19 Angstrom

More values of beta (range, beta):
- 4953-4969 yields 4966.00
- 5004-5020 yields 5011.95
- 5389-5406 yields 5395.19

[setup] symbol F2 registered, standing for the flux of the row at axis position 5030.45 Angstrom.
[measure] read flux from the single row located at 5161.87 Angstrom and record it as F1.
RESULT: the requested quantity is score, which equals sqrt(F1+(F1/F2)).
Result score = 4.60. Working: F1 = 20.1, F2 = 19.8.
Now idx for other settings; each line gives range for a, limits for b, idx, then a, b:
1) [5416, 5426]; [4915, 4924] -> 533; 248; 285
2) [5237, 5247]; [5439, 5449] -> 633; 340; 293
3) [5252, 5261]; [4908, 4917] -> 596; 303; 293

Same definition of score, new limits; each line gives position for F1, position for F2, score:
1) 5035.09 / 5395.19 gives 4.45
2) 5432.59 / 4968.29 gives 4.34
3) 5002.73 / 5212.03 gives 4.08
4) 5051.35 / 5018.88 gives 4.42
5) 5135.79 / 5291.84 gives 4.19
